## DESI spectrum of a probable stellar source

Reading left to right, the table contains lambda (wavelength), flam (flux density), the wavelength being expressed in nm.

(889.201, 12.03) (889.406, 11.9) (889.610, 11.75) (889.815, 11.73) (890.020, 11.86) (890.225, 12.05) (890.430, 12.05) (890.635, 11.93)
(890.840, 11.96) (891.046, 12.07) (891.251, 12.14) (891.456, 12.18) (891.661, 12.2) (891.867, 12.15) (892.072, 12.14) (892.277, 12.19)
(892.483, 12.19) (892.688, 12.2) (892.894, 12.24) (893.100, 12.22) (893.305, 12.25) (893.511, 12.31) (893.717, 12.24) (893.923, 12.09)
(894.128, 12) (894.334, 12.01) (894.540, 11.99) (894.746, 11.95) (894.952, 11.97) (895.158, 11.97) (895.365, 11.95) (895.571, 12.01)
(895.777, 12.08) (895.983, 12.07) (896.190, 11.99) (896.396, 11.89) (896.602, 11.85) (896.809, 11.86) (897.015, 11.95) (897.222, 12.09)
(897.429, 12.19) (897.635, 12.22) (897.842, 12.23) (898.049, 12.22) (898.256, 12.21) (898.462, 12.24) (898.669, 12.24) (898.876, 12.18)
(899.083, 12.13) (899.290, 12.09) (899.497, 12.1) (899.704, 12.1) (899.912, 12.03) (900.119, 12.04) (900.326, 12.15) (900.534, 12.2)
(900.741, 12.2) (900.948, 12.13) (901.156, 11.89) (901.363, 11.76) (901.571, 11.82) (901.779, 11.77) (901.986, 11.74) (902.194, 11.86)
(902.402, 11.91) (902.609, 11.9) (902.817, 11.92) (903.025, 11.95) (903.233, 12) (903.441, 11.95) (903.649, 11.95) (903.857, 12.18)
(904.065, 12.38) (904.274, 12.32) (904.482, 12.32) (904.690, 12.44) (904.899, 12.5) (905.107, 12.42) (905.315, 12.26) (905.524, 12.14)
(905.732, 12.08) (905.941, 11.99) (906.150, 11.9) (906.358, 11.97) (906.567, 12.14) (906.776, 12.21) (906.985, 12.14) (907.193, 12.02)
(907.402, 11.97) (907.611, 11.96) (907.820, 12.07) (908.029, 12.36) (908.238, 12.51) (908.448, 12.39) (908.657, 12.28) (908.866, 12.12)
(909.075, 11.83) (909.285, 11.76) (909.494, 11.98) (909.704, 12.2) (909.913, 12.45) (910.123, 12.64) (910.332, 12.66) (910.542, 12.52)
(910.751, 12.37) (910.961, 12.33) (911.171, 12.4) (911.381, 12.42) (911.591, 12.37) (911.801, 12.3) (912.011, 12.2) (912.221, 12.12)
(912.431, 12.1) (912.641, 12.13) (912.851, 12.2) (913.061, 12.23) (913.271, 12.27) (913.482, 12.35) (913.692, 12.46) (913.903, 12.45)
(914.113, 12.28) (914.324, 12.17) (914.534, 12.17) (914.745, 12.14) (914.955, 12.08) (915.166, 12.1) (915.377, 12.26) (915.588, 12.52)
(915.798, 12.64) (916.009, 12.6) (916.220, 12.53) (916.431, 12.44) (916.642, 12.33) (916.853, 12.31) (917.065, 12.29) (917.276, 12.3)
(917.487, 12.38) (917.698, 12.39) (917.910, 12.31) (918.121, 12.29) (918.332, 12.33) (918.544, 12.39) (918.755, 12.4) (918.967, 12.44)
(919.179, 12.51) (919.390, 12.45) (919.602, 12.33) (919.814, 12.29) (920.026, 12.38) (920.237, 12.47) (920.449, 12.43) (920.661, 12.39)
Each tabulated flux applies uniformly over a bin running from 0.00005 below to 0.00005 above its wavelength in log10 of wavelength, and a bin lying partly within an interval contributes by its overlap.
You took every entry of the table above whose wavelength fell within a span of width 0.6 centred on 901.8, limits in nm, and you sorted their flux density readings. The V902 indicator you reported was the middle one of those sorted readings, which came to 11.8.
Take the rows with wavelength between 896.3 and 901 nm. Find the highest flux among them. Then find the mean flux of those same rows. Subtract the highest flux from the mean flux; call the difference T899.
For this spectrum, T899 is -0.13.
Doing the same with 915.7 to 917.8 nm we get -0.22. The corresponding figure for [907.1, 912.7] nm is -0.42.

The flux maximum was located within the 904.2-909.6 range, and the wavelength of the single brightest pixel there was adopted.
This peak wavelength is 908.238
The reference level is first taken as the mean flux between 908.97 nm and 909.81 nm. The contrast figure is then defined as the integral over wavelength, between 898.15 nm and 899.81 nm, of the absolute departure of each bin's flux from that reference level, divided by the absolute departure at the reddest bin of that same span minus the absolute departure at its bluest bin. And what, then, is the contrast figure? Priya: -3.3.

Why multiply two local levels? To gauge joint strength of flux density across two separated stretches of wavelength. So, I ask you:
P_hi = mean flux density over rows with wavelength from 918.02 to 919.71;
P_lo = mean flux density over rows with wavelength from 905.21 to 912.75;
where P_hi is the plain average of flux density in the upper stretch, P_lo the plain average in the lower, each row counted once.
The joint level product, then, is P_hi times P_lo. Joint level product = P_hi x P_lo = 151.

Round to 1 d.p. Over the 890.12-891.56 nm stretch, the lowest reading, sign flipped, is -11.9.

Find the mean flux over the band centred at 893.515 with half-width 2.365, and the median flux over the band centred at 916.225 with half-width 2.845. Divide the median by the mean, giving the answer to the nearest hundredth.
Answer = 1.02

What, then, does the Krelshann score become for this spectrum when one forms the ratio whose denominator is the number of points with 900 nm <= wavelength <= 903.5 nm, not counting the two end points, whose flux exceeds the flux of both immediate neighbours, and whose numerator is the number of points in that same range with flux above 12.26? 0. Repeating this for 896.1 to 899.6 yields 0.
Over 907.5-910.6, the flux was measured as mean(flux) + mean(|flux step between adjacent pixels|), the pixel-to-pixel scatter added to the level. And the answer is 12.4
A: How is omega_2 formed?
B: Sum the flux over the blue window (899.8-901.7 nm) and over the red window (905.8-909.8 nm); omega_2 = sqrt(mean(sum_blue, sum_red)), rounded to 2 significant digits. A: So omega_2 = 13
